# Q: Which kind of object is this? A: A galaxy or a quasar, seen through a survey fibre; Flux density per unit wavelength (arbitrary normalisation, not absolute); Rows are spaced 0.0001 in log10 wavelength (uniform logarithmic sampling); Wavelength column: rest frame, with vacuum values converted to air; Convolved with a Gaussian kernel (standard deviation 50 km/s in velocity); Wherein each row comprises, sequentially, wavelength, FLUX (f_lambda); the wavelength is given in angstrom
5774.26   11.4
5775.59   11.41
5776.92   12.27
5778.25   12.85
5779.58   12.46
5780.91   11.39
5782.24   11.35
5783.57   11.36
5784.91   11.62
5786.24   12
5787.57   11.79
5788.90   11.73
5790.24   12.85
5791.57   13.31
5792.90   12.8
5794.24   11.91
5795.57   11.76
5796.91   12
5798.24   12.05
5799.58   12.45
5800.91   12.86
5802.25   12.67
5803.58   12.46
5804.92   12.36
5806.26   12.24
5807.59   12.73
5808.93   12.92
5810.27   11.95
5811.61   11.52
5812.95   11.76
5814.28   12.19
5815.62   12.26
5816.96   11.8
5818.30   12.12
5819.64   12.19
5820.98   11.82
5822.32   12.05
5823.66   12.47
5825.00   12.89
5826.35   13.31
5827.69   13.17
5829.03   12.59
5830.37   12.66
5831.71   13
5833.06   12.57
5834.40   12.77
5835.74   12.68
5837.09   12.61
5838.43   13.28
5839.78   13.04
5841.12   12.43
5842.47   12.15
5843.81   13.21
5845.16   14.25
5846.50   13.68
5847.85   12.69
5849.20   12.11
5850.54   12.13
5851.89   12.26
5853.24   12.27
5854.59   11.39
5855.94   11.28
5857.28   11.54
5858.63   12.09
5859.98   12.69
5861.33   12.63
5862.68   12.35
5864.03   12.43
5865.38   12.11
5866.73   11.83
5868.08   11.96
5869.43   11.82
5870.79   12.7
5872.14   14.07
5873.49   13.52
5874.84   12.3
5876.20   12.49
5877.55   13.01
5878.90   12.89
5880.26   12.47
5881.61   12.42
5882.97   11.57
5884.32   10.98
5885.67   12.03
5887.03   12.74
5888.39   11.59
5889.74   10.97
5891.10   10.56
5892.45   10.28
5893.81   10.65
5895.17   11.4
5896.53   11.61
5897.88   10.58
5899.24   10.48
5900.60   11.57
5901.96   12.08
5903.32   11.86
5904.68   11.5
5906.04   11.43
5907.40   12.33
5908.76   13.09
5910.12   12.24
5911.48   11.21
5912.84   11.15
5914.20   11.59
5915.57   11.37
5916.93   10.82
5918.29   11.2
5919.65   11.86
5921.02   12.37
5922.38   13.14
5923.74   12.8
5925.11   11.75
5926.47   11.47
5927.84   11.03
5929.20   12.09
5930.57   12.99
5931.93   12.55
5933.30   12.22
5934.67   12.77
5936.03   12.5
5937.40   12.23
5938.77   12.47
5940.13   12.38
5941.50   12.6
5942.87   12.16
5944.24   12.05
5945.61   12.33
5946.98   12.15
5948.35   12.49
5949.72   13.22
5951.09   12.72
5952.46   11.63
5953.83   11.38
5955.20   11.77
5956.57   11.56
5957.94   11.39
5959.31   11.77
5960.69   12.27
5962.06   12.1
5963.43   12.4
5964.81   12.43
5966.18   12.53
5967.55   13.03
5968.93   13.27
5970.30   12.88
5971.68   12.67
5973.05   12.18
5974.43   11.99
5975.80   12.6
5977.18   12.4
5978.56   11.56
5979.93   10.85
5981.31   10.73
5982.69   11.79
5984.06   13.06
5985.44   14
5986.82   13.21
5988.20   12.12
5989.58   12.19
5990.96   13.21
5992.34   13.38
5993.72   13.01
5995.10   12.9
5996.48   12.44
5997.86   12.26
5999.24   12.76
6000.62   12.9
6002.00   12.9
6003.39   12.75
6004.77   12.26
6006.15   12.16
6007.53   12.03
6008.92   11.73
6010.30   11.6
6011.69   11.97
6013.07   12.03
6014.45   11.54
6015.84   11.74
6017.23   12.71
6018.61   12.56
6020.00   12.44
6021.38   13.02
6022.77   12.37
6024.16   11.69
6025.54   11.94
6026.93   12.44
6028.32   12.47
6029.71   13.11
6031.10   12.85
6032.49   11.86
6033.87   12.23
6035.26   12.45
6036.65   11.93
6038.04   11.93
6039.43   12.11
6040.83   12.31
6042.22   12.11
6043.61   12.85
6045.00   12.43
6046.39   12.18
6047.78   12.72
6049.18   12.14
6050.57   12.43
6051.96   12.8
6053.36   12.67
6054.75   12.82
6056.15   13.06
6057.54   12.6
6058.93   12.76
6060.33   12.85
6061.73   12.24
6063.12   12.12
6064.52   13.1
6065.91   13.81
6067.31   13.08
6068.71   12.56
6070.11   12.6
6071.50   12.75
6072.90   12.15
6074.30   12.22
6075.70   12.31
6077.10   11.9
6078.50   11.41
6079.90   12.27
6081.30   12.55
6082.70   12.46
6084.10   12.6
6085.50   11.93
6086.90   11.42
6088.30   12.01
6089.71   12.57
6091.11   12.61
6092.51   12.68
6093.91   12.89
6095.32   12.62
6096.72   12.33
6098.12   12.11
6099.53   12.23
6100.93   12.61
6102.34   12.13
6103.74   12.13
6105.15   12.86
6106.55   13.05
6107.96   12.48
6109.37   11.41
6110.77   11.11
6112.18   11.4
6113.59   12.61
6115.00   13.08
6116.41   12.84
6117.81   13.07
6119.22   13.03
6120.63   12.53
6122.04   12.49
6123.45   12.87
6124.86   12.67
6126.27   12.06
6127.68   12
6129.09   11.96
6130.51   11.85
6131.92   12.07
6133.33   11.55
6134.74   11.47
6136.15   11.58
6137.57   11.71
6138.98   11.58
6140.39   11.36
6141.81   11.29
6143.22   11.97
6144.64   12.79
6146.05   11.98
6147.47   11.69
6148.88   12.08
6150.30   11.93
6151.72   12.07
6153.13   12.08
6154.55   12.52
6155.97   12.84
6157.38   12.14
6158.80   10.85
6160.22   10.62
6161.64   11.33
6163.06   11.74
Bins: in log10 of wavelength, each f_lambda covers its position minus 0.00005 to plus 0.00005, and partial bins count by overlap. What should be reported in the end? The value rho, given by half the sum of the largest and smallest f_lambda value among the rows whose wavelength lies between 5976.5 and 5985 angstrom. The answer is 11.9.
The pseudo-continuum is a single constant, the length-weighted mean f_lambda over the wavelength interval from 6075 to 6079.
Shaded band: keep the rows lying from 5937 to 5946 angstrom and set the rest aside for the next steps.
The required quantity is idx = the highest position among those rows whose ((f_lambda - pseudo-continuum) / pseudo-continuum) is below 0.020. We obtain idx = 5944.24 angstrom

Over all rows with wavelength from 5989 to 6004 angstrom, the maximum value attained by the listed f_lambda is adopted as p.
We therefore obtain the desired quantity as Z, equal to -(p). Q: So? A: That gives -13.4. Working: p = 13.38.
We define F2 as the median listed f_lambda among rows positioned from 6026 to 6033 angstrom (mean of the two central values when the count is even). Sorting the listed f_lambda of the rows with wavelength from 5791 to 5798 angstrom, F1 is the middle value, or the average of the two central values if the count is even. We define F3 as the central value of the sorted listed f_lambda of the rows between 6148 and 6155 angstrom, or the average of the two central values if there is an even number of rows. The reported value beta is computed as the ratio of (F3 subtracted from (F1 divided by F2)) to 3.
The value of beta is -3.71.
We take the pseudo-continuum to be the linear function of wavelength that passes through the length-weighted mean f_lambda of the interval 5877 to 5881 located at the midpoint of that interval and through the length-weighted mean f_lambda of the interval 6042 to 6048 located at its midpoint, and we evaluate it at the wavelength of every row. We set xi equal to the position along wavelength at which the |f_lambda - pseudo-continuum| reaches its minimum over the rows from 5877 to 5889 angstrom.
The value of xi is 5887.03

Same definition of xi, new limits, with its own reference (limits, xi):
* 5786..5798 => 5790.24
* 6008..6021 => 6018.61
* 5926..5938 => 5934.67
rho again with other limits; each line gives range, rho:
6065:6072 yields 13.2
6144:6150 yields 12.2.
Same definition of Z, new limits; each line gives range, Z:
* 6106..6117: -13.1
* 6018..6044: -13.1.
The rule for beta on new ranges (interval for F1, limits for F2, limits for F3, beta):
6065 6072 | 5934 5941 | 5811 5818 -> -3.59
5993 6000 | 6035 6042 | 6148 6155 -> -3.68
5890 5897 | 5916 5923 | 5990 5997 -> -4.04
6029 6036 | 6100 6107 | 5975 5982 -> -3.52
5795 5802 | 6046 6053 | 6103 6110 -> -3.84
